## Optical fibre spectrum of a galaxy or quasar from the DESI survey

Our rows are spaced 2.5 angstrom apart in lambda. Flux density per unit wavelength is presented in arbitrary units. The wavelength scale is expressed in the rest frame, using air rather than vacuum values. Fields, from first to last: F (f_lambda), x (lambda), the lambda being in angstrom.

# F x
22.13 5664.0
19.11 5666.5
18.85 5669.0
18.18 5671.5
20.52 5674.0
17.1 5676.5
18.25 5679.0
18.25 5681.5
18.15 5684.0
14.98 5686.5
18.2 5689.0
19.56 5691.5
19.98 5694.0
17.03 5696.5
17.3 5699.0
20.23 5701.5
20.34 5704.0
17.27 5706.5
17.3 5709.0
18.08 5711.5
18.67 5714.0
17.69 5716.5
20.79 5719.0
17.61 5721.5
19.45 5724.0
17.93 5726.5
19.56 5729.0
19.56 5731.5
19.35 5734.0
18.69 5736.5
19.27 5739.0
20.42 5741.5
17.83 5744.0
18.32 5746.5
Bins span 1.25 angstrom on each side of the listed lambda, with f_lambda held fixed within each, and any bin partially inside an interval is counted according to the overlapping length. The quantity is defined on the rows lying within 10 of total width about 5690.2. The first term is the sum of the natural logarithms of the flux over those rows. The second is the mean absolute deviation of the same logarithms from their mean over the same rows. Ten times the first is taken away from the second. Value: -116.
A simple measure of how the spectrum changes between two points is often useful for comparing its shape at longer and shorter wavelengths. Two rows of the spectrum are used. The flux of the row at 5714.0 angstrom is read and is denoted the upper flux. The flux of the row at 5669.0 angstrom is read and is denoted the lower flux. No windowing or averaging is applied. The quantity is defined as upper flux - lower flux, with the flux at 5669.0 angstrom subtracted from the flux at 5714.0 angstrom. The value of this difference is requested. 0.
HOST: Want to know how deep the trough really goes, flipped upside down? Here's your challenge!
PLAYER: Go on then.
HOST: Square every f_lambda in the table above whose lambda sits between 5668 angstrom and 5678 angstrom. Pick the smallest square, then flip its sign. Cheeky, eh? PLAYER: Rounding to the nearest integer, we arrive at -292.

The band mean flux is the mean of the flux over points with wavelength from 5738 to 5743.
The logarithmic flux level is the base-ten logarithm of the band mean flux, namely 1.30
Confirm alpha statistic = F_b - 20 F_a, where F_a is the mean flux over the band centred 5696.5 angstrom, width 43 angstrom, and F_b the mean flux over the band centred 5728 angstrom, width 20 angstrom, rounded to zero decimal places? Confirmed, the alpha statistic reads -344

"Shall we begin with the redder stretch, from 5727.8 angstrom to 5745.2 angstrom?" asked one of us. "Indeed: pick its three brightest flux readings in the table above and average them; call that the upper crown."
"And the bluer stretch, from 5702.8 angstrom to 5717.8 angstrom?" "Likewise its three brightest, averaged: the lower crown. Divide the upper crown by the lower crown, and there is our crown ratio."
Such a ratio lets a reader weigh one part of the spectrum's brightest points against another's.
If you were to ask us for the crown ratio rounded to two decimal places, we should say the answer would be 1.04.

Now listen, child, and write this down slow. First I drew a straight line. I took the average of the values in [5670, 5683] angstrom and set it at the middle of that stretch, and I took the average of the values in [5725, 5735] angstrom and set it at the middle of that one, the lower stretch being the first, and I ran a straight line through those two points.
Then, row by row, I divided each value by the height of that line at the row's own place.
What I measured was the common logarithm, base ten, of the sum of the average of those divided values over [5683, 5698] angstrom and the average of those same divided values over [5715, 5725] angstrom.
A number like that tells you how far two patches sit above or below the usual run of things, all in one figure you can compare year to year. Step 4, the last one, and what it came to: 0.292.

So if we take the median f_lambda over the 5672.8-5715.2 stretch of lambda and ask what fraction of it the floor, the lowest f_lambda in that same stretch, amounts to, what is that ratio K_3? 0.823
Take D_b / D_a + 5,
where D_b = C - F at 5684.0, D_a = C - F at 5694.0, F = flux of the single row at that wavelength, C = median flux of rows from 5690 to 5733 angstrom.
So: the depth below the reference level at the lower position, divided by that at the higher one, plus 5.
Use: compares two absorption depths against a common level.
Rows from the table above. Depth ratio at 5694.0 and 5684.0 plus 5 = 4.6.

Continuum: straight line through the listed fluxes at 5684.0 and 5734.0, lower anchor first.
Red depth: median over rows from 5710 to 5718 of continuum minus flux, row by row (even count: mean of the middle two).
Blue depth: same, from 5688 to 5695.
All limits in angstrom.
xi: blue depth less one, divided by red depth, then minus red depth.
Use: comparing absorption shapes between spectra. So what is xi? -3.8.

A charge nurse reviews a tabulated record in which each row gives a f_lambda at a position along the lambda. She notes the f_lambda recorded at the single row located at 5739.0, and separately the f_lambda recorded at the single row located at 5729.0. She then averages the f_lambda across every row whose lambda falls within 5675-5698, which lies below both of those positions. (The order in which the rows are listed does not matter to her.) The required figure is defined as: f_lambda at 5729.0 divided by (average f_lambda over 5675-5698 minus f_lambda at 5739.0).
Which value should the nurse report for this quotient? -15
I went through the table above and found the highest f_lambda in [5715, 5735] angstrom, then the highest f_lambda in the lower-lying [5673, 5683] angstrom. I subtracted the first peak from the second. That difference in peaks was -0.27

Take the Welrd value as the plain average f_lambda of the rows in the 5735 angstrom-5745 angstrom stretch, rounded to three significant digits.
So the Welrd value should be 19.1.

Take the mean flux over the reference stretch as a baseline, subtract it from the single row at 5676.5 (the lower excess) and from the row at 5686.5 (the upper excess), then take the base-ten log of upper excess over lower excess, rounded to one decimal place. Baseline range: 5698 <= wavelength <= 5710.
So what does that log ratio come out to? 0.4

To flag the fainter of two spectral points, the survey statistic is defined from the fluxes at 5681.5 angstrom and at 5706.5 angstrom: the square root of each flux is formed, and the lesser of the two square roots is 4.16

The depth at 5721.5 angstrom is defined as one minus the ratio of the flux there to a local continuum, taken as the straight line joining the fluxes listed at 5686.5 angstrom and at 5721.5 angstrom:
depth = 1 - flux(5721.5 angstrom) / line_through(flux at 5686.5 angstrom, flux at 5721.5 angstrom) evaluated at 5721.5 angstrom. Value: 0.000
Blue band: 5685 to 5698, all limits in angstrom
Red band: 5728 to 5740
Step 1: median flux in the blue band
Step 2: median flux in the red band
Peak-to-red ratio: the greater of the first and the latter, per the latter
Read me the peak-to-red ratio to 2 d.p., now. 1.00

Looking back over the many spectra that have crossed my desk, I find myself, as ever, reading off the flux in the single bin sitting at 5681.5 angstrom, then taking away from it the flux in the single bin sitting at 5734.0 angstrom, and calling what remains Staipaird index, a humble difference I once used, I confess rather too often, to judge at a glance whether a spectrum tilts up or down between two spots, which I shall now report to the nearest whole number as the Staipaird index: -1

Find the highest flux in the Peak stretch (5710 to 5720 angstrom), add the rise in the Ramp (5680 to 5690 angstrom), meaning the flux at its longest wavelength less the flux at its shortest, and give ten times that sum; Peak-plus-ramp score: 207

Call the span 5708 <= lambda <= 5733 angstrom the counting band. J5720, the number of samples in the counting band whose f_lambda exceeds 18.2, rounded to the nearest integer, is 5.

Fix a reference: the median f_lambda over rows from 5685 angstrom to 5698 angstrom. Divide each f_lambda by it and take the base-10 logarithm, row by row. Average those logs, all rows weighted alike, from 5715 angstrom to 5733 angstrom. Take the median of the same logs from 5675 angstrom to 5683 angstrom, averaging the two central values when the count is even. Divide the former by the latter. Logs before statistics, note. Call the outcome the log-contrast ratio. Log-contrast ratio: 14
